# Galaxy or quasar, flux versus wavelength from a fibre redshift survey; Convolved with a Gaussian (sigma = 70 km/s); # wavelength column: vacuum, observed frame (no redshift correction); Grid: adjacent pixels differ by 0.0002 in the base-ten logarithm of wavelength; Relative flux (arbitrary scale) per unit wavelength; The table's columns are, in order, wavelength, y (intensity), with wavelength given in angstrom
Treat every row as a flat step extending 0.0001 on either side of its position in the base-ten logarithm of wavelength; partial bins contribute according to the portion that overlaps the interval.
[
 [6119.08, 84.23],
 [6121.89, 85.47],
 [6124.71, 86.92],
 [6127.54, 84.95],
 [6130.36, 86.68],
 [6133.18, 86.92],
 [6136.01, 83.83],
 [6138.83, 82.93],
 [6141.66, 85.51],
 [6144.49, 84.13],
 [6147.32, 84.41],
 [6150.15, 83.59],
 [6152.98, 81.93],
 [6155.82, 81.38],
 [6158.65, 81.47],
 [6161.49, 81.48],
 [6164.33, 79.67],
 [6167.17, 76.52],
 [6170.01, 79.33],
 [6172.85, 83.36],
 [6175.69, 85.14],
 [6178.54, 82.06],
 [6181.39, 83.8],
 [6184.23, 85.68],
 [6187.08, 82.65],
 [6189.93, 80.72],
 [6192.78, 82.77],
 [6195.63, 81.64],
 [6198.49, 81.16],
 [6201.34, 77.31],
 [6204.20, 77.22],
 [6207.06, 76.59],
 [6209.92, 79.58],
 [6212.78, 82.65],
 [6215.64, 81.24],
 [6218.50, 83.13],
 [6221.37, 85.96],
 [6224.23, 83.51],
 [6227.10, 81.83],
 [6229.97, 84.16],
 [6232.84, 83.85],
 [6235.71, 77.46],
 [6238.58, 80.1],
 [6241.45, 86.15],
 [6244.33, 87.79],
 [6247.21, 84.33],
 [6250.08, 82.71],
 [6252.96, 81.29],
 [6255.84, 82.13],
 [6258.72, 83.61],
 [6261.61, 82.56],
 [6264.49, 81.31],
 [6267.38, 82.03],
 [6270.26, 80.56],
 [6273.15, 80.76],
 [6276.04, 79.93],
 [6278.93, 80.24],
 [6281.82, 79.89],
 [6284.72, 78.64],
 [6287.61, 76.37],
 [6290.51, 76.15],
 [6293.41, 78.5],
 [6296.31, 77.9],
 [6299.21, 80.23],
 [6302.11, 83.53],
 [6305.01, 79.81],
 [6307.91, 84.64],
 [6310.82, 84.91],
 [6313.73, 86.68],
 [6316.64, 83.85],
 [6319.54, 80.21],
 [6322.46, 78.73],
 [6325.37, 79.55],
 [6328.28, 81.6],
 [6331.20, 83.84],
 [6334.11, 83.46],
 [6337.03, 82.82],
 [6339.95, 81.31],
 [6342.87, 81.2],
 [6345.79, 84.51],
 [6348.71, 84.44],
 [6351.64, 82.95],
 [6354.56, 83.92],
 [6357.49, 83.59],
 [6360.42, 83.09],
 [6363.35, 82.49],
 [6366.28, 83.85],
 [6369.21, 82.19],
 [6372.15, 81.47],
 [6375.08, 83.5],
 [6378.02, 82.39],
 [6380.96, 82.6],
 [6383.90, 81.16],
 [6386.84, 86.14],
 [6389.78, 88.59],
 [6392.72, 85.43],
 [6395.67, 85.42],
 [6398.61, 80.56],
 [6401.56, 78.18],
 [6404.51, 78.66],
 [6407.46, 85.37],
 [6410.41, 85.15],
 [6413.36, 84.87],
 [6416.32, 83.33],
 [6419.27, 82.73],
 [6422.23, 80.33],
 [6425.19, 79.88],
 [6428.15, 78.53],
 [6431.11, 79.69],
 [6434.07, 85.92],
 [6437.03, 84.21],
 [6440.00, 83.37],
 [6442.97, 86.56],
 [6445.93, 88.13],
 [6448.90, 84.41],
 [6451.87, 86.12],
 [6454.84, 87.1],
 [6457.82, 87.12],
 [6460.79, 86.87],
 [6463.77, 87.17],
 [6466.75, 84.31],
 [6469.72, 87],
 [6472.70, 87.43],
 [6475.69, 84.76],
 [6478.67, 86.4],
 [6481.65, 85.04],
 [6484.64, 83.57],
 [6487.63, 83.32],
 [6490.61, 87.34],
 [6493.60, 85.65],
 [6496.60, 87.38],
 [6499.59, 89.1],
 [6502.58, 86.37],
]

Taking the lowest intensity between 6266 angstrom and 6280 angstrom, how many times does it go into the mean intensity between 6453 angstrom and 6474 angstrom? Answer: 1.08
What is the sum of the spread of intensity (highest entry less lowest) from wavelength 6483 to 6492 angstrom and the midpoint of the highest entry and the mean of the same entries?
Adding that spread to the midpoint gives 90.1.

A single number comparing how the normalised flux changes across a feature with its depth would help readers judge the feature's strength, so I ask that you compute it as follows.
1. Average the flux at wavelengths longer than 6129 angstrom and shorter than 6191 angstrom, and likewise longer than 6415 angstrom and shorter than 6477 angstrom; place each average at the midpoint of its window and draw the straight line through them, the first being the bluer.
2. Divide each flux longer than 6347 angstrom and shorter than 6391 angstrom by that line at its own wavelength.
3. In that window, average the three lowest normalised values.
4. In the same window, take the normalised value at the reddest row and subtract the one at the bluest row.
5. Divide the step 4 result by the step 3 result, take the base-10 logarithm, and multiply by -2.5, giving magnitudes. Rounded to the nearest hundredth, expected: 3.30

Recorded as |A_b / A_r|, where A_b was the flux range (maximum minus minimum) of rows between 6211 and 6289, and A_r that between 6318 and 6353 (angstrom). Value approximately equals 2.0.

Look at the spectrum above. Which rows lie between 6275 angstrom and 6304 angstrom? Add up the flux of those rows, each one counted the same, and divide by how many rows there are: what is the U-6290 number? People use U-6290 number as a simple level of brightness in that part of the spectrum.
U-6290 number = 79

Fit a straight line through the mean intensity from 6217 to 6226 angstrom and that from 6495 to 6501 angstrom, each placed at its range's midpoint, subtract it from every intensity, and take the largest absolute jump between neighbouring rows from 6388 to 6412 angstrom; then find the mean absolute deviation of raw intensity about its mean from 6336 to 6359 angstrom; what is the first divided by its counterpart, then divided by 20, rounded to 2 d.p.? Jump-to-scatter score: 0.33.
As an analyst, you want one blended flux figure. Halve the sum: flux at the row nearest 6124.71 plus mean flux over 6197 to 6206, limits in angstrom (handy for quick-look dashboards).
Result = 82.7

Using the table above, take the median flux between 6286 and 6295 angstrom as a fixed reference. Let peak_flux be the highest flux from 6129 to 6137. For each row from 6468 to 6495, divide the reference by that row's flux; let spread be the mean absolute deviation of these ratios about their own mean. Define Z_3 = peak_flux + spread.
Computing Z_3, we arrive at 86.9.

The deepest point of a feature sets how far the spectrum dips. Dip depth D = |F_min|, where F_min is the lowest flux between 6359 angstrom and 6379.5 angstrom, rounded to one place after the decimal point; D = 81.5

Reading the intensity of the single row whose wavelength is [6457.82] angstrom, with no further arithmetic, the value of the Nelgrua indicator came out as 87.12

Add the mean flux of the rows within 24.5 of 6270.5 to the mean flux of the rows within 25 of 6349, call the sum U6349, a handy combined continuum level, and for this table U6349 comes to 163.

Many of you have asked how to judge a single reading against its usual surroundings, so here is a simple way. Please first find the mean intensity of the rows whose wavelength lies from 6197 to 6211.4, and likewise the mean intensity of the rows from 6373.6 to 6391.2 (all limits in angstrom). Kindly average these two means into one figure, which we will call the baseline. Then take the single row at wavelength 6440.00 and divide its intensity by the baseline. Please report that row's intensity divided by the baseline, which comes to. 1.03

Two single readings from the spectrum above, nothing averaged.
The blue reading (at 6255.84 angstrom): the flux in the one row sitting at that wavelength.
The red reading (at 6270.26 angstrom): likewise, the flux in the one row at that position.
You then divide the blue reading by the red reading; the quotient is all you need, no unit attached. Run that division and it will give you 1.019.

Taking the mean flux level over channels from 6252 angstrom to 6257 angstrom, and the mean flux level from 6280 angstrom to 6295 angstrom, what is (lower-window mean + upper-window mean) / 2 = 79.8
